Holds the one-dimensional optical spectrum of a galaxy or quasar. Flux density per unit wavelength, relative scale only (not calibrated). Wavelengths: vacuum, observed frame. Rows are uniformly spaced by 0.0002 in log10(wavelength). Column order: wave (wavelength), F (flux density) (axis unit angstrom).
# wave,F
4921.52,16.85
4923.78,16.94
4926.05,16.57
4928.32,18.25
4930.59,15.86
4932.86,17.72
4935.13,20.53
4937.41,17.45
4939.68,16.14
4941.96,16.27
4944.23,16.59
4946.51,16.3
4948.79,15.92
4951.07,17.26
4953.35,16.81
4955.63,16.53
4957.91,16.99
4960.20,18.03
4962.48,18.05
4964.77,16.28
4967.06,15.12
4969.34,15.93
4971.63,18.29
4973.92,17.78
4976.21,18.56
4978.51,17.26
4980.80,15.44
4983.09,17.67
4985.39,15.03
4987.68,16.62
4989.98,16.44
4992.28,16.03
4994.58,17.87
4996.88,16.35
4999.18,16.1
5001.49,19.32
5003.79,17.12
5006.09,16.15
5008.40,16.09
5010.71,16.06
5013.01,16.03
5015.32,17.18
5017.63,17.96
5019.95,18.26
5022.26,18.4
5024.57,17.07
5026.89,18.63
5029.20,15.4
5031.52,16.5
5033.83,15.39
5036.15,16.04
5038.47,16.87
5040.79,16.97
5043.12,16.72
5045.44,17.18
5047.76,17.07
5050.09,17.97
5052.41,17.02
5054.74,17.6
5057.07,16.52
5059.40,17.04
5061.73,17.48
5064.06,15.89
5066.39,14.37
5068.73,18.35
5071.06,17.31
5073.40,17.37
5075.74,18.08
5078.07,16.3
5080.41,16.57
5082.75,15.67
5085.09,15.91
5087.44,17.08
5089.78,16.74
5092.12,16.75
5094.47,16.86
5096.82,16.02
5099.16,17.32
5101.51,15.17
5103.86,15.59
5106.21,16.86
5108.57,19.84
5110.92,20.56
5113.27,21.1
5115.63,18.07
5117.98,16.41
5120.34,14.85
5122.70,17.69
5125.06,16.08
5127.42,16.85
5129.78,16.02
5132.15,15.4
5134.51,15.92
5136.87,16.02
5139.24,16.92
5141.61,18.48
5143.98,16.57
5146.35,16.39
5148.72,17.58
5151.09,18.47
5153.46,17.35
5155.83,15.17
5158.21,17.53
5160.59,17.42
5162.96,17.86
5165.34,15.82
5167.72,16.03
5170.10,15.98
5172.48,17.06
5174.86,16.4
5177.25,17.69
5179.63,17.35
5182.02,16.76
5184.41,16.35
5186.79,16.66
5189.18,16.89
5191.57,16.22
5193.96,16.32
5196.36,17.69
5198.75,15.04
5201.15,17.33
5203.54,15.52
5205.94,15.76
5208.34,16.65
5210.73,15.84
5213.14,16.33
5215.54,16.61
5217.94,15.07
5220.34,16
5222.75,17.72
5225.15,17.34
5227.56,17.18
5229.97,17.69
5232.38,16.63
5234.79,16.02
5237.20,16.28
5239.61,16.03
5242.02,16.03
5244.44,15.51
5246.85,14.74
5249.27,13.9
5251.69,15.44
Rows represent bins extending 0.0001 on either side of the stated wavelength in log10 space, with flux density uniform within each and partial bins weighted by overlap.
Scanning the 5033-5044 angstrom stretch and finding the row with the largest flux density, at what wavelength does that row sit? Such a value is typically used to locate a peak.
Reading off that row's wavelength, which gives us 5040.79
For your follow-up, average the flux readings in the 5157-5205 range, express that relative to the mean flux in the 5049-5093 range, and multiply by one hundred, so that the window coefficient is 99.1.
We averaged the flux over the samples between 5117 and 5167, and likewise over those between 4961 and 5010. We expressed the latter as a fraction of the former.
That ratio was 1.008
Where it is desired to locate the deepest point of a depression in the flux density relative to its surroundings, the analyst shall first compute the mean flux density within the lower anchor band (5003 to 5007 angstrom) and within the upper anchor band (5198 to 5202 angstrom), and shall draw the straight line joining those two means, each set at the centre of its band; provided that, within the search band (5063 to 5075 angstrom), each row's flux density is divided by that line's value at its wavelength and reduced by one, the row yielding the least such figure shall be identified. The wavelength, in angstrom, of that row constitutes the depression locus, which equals 5066.39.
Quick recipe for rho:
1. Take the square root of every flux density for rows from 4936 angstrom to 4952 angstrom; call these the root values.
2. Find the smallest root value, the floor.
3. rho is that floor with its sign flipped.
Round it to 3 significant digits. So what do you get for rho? -3.99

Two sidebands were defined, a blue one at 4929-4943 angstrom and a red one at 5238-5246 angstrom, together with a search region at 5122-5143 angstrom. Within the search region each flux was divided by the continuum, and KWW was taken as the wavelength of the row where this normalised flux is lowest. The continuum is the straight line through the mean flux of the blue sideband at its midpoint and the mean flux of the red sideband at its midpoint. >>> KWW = 5132.15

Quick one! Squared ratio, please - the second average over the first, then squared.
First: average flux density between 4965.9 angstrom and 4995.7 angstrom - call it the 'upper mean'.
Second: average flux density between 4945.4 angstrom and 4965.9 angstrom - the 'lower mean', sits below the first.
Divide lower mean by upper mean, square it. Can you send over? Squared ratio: 1.02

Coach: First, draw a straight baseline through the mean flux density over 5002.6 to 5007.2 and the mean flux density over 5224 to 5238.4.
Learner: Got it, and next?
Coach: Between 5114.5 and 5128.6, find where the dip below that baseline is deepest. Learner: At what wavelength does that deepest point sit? 5120.34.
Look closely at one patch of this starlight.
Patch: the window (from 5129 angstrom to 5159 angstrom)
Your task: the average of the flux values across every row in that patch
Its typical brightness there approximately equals 16.8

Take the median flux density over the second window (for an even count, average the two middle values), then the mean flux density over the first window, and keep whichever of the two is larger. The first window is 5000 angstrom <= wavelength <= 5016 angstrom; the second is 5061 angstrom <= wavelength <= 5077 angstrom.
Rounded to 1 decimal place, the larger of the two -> 17.4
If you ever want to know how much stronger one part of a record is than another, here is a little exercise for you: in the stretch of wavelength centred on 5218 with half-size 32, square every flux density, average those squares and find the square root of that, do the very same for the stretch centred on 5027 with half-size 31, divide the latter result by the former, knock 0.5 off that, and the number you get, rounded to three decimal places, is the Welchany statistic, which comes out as 0.543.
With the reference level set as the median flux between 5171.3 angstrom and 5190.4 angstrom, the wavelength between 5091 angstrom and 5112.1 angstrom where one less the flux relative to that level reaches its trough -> 5110.92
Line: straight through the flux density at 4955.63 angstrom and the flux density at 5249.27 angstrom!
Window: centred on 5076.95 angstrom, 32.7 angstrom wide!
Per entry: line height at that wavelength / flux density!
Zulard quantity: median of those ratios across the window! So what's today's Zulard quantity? 0.915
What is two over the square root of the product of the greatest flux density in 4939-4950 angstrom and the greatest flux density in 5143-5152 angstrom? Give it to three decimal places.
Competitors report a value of 0.114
